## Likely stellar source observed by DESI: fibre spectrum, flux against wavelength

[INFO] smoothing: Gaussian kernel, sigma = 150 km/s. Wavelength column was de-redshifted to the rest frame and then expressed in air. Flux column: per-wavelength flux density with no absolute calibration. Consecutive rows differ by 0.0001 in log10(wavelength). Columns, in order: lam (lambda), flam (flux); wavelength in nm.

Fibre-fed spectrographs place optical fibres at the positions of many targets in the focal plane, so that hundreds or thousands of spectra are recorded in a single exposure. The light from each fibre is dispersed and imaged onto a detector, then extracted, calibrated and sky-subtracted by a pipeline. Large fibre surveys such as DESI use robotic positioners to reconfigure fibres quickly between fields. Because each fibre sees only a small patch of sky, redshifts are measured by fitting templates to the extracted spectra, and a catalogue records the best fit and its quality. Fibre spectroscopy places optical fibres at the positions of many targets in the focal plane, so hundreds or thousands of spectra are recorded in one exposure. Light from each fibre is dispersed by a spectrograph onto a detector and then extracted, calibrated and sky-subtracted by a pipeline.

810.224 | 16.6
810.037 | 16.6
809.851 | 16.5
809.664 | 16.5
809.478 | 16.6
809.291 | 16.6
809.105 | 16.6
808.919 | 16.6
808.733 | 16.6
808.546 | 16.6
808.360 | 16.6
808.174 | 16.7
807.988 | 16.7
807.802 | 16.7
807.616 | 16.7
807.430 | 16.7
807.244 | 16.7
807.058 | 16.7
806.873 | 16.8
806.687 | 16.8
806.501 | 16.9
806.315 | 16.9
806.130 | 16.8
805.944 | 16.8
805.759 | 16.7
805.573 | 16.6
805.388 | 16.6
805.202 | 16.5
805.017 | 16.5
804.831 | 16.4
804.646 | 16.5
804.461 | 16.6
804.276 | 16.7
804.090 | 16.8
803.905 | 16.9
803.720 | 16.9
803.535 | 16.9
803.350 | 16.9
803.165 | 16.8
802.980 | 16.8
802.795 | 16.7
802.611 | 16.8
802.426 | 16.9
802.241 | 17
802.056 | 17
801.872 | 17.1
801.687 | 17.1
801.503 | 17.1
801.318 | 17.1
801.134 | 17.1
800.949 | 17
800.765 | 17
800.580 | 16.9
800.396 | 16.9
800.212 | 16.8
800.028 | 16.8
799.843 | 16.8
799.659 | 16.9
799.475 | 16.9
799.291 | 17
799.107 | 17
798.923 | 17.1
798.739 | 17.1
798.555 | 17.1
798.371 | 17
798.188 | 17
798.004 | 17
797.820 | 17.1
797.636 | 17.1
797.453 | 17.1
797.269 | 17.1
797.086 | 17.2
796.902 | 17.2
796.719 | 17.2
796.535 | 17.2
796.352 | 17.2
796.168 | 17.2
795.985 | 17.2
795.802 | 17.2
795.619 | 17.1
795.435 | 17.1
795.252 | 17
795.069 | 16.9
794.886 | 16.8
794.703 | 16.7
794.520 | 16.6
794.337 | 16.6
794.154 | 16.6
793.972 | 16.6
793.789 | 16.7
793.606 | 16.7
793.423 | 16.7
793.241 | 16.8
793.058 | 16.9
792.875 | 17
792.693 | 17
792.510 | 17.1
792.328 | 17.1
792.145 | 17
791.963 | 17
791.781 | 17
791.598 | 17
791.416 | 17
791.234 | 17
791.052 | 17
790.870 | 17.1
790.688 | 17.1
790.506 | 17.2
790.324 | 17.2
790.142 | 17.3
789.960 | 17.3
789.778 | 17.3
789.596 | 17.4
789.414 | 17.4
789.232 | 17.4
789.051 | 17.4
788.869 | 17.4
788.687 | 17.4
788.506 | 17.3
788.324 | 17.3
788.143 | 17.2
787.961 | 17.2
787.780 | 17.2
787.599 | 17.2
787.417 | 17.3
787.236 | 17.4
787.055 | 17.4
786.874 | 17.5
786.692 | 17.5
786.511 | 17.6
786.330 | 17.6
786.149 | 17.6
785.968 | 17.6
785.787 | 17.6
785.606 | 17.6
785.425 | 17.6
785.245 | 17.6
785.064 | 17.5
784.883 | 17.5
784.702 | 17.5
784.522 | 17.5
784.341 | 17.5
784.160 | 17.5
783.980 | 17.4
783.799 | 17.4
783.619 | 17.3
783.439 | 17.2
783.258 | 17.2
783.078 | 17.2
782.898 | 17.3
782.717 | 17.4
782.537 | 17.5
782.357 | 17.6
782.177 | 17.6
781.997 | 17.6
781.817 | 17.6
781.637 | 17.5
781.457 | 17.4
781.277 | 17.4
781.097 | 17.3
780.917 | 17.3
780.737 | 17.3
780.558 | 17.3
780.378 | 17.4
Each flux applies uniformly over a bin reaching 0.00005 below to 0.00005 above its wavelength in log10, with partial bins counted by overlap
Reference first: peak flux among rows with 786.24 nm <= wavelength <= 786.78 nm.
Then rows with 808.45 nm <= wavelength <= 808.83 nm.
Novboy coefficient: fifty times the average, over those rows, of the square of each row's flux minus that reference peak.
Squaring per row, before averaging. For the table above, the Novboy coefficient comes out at 50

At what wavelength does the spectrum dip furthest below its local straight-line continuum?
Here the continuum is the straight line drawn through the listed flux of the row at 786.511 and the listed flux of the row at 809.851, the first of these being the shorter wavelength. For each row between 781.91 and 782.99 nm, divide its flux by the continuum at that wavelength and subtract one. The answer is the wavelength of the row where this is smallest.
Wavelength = 782.898 nm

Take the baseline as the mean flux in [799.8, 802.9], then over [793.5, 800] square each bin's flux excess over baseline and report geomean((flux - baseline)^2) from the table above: 0.022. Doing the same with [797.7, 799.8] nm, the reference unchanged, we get 0.006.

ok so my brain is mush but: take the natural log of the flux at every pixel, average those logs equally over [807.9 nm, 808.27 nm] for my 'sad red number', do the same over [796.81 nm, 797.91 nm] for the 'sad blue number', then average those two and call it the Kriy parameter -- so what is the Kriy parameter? 2.83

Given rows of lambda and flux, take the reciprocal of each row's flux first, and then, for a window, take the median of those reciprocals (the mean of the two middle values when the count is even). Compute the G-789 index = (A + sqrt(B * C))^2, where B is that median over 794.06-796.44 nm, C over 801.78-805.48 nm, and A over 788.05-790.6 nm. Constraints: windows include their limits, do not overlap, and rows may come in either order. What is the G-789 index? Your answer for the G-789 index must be 0.0137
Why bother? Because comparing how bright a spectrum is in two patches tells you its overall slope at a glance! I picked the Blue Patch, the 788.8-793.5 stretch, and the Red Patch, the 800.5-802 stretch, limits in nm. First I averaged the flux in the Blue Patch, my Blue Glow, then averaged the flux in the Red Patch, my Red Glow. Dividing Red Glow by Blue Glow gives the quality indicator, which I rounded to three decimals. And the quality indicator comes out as 0.996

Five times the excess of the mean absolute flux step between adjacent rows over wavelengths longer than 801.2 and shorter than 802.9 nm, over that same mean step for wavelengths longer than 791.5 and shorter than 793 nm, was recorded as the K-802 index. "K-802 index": 0.11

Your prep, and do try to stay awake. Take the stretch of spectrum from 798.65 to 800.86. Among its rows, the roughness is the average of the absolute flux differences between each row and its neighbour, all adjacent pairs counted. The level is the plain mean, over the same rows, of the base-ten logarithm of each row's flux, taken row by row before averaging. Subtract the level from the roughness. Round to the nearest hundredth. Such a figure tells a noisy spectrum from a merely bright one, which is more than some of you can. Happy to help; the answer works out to -1.18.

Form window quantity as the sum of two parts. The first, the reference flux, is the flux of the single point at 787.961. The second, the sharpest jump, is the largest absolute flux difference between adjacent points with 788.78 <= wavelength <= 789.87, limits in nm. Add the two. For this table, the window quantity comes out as 17.3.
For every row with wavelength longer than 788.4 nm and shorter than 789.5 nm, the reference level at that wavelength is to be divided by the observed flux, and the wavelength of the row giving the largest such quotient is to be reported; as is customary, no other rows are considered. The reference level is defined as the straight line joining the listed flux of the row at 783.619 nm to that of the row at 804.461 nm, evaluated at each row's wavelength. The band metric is 788.506 nm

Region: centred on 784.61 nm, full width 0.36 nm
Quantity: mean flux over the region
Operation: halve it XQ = 8.8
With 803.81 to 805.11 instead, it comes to 8.3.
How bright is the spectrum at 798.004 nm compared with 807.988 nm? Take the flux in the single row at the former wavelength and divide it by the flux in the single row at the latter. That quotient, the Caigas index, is 1.02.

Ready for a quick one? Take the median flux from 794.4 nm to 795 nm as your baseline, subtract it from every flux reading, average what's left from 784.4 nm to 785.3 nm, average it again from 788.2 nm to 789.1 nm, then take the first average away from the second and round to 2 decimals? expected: -0.16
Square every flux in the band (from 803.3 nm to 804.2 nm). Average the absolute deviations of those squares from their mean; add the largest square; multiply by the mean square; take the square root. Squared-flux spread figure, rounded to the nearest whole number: 286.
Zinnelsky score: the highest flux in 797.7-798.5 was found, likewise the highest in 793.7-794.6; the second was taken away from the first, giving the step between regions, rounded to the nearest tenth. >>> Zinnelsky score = 0.4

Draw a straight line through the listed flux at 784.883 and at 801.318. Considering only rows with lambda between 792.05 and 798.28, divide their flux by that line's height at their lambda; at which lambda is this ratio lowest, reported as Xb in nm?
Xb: 793.972 nm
